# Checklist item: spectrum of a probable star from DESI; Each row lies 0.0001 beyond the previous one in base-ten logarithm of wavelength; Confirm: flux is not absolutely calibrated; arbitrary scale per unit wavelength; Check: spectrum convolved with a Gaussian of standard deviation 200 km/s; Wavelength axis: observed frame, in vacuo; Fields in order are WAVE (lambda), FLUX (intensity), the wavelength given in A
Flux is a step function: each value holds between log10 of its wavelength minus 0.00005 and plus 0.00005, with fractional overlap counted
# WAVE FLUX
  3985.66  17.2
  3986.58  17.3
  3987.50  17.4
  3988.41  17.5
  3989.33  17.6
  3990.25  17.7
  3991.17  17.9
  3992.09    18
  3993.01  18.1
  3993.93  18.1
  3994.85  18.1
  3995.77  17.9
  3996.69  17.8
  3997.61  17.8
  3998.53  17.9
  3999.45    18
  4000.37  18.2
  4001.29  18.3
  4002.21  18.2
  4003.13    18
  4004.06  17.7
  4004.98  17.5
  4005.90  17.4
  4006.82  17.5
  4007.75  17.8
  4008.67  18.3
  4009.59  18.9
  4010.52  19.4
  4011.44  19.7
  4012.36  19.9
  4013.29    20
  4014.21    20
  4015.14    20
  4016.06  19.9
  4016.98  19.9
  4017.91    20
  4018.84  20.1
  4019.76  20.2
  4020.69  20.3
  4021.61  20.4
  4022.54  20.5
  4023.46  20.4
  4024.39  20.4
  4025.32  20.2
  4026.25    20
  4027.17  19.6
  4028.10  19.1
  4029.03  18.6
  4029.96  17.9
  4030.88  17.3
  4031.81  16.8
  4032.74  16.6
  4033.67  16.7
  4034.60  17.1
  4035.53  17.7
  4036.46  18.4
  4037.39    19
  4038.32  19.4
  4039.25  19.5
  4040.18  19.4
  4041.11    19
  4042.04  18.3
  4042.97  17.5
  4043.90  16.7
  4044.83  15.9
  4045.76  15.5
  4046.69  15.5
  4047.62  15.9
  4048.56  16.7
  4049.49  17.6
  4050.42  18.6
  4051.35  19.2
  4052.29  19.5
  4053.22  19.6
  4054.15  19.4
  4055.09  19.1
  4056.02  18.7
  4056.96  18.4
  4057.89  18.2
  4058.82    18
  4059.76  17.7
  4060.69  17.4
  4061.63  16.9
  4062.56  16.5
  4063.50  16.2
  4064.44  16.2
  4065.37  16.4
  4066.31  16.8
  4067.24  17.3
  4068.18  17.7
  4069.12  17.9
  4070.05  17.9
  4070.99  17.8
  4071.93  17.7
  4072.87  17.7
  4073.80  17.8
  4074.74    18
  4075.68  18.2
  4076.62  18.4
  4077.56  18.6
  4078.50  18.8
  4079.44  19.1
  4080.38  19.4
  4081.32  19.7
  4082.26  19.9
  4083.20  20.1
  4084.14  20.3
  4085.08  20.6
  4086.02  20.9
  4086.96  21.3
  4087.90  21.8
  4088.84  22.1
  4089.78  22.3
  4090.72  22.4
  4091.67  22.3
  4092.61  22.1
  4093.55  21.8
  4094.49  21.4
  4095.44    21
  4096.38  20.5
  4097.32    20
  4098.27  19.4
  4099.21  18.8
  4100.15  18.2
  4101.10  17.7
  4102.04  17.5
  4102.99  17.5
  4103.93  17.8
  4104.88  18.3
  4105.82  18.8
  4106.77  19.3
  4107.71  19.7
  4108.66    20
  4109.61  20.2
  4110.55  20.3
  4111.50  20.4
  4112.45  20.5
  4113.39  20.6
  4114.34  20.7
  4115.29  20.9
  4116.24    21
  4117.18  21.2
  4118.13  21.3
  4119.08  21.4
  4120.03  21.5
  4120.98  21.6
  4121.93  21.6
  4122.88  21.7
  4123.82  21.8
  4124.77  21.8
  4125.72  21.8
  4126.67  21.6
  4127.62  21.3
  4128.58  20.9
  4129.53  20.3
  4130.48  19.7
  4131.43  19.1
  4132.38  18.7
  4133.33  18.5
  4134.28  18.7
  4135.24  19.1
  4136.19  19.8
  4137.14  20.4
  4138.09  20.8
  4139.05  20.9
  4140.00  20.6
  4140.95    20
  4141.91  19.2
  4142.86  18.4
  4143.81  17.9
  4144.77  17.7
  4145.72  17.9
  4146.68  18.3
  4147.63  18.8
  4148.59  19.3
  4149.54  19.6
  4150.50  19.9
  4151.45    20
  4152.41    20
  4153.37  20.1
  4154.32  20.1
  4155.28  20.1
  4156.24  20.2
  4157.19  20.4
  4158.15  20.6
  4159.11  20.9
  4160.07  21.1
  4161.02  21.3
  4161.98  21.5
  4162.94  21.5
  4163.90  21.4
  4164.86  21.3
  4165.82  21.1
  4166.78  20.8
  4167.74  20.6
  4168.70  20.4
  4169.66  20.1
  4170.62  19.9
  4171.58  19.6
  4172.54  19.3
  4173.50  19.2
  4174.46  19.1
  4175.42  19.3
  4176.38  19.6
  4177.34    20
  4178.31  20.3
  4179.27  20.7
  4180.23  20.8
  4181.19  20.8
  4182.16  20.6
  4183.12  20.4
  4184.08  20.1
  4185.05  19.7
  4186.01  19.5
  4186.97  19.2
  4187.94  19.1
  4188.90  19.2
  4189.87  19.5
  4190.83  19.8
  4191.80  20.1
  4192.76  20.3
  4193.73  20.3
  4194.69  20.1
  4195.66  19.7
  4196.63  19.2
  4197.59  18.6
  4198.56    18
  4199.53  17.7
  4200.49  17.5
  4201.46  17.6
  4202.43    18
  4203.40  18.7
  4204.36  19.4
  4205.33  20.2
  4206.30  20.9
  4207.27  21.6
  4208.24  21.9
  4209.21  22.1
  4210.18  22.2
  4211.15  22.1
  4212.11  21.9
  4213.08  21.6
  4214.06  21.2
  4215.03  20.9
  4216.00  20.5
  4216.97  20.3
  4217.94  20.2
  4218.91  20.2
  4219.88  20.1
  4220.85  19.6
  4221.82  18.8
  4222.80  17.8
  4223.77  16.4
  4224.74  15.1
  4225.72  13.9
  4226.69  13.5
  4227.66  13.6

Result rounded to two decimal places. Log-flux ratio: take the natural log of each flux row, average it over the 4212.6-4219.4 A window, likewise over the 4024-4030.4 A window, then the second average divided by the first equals 0.98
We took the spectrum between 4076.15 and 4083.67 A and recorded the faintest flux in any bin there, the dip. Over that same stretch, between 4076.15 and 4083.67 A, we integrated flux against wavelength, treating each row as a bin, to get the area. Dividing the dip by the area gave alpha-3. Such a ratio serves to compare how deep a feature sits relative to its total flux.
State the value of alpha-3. 0.13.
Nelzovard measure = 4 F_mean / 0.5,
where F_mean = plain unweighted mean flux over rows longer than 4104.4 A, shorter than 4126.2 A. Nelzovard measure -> 166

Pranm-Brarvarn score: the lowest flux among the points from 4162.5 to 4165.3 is 21.3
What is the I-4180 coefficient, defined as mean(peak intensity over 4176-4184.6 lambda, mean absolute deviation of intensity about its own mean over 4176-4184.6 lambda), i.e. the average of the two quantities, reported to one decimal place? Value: 10.6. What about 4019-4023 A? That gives 10.3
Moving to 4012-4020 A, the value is 10.1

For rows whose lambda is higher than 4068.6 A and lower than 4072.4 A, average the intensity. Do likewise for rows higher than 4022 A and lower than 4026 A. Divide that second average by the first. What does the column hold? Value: 1.14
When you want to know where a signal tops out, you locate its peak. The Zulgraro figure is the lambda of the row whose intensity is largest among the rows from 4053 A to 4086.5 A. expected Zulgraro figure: 4086.02 A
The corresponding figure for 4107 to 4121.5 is 4120.98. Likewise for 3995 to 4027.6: 4022.54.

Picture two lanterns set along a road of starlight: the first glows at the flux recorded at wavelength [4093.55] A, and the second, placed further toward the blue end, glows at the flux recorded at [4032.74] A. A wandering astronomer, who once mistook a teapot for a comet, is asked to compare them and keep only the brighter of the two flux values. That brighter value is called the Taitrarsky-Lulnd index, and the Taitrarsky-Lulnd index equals 21.8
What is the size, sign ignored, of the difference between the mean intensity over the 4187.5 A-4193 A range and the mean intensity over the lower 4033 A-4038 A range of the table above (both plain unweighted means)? 1.9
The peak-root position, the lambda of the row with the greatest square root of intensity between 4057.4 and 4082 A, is 4081.32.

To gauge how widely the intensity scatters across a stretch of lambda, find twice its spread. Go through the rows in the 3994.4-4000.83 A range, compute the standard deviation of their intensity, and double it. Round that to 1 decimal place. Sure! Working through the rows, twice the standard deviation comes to 0.3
